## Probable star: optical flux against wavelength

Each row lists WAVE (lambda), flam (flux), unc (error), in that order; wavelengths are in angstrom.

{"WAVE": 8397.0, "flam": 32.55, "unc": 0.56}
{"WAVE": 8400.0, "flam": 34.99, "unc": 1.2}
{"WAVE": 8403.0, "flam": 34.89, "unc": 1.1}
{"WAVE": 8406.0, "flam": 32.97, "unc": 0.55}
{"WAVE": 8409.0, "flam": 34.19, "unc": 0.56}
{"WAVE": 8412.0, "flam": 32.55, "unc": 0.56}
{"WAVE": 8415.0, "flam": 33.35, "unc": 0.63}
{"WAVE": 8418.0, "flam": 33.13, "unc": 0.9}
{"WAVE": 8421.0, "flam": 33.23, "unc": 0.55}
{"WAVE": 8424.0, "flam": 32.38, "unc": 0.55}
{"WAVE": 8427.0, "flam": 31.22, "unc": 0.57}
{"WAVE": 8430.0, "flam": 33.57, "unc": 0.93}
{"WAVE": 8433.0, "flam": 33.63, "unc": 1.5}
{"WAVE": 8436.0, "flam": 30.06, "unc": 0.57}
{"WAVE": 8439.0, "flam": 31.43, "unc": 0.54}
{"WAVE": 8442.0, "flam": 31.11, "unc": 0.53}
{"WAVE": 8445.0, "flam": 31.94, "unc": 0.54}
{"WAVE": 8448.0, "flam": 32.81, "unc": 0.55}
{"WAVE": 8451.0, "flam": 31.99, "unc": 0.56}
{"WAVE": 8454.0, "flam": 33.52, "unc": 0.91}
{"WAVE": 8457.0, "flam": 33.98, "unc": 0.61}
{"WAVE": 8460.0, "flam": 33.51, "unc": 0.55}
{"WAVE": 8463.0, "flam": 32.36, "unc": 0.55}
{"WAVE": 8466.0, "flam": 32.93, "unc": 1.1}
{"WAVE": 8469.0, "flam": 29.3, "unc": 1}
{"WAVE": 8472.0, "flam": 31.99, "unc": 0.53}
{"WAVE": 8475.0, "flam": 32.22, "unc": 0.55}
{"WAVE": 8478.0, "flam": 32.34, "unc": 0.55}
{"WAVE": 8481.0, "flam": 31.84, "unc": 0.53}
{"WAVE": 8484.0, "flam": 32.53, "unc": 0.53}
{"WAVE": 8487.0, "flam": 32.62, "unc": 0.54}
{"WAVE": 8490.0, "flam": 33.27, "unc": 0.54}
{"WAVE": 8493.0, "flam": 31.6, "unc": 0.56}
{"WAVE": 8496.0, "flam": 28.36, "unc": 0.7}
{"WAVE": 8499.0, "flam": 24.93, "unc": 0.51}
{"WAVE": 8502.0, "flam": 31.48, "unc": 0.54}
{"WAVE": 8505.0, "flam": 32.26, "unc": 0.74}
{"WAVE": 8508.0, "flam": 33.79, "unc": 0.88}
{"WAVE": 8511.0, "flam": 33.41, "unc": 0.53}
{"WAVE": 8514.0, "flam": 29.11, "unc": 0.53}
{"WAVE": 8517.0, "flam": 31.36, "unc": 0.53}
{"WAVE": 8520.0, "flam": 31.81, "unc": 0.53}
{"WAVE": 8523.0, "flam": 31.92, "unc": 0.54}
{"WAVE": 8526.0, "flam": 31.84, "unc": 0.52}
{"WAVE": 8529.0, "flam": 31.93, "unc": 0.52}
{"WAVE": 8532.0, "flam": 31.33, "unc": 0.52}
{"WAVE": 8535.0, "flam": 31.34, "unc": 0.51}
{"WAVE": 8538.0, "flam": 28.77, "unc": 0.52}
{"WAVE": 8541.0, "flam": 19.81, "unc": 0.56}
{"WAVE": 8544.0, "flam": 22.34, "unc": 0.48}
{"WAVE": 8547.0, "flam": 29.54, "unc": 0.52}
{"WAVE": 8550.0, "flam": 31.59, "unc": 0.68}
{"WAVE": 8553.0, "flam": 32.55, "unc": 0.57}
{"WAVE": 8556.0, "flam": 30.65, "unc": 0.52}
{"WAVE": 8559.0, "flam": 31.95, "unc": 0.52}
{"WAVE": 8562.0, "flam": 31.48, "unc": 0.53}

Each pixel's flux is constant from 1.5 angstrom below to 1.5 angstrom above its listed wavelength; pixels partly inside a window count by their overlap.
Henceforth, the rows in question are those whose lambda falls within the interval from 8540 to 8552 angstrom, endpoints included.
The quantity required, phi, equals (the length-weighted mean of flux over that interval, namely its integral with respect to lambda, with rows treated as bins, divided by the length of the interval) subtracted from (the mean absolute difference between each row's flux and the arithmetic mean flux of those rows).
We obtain -21.6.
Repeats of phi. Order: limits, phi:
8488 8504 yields -27.5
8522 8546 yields -24.8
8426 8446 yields -30.8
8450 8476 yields -31.5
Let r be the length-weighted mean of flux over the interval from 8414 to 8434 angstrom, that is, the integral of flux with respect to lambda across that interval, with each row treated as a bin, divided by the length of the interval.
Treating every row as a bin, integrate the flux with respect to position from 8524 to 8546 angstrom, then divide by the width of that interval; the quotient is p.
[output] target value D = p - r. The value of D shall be -4.6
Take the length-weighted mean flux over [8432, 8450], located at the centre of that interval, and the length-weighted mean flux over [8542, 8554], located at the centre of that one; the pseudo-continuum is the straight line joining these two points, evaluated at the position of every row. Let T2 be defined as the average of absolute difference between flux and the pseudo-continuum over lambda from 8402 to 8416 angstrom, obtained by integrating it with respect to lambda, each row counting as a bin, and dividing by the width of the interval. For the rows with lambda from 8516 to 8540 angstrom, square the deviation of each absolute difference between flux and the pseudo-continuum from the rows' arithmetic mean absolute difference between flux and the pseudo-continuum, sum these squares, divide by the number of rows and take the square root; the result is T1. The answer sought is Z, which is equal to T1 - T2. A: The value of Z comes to 0.0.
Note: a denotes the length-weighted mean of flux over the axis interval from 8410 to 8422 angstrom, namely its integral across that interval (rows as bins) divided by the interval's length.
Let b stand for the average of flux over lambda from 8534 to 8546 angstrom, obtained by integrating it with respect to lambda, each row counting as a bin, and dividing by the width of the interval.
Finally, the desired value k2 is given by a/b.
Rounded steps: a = 33.1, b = 25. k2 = 1.30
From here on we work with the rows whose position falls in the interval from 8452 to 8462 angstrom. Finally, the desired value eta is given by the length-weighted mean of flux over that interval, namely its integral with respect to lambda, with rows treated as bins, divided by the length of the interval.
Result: 33.5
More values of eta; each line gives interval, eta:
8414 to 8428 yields 32.7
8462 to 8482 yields 31.8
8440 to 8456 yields 32.3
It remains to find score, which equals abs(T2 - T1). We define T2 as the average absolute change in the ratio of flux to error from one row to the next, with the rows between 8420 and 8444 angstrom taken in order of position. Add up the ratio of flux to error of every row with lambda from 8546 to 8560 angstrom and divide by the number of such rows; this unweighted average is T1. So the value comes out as 45.5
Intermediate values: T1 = 56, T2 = 10.6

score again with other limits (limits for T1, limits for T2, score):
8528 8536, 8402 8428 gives 50.7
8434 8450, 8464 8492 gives 52.9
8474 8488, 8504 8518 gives 49.3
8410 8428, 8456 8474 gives 40.1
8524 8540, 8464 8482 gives 52.9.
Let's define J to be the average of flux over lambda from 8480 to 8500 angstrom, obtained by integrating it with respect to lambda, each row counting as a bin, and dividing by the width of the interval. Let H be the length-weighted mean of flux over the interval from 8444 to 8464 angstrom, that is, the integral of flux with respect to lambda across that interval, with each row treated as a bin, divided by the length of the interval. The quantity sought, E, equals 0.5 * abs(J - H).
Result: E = 1.0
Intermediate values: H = 32.9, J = 30.9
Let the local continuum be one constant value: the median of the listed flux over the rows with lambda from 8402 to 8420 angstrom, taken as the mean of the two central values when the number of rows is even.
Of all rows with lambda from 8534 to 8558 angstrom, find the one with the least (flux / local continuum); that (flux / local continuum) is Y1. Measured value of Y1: 0.60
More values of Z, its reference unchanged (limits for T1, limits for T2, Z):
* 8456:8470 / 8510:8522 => -1.6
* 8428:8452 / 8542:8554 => -3.3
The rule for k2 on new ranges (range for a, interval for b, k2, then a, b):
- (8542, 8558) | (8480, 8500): 0.94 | 29.1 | 31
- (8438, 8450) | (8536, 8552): 1.19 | 31.8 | 27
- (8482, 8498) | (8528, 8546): 1.14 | 31.5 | 28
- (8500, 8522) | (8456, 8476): 0.98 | 31.7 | 32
